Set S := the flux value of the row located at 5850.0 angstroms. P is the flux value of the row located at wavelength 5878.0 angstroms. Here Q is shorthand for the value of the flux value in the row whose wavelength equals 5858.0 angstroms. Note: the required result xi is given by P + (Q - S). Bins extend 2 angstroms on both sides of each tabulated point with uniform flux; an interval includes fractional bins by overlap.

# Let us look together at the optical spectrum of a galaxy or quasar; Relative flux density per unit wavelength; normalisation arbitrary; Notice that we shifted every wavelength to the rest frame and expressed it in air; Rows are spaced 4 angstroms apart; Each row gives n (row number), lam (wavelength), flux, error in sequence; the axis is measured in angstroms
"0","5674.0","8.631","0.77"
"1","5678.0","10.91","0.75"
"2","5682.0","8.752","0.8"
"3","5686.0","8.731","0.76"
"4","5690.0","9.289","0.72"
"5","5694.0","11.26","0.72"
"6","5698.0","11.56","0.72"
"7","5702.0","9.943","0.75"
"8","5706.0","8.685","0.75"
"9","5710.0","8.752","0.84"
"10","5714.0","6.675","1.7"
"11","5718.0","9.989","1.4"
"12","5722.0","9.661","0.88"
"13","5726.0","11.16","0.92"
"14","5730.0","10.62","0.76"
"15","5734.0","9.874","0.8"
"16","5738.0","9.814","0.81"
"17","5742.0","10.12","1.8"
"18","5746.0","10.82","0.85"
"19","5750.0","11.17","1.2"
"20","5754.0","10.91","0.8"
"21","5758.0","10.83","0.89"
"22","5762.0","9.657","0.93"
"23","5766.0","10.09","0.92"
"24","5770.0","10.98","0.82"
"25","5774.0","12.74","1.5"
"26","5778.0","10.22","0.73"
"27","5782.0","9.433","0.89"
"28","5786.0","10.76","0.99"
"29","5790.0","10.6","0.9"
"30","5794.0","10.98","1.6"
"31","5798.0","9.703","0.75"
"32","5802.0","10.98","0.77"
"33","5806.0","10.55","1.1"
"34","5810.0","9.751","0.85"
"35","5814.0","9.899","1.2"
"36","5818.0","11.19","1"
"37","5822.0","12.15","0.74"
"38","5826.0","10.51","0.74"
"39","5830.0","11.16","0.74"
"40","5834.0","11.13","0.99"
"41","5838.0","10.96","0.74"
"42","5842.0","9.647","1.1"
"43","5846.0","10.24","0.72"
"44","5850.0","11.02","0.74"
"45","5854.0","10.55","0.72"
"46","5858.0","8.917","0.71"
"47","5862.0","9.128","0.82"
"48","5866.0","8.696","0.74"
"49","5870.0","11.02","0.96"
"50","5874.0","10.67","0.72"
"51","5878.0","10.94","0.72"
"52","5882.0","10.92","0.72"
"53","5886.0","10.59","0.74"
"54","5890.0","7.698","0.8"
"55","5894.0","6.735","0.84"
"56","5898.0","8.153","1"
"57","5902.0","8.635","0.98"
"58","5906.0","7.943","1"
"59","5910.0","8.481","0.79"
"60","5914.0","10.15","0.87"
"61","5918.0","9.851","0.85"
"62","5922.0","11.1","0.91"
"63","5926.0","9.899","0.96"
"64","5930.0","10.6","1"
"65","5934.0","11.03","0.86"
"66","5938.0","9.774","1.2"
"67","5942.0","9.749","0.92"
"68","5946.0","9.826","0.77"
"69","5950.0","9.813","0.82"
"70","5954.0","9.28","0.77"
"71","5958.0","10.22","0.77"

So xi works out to 8.8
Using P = 10.94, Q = 8.917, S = 11.02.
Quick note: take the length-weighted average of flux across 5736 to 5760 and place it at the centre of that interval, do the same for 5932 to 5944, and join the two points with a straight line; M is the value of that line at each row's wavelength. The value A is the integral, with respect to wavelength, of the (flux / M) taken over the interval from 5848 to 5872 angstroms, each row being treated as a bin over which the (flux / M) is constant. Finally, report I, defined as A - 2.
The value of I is 21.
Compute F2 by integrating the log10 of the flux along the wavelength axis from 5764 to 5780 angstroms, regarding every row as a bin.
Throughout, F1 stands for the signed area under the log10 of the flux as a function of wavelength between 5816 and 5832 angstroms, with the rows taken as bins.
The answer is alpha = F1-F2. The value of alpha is 0.2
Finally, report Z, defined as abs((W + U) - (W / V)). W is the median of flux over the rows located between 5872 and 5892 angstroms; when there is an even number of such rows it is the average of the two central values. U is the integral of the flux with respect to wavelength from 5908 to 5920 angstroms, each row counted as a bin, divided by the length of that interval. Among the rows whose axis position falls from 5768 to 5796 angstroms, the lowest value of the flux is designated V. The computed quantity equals 19.0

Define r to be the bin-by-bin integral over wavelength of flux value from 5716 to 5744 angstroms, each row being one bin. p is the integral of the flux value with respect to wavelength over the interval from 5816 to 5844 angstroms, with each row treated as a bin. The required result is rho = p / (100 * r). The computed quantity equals 0.0108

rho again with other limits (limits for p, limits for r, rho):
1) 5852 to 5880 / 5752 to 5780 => 0.0093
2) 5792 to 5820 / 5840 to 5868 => 0.0107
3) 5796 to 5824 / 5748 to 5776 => 0.0097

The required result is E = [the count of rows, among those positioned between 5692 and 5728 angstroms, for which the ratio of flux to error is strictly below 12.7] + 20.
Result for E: 26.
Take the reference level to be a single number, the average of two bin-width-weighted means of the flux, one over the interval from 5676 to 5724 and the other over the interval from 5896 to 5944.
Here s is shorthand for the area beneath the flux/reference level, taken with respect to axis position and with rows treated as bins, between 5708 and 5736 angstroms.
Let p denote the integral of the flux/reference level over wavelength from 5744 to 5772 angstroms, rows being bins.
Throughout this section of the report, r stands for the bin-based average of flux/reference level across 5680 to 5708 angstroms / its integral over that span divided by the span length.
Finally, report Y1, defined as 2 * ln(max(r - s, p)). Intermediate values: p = 31.1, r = 1.02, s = 27.9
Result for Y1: 6.88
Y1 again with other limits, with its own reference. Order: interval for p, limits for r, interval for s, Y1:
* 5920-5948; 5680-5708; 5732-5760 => 6.81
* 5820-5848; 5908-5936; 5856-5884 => 6.91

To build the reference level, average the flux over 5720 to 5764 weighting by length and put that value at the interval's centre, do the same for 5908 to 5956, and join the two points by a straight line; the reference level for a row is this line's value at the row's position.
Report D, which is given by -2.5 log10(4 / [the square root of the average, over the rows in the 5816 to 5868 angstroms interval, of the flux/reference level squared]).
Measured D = -1.48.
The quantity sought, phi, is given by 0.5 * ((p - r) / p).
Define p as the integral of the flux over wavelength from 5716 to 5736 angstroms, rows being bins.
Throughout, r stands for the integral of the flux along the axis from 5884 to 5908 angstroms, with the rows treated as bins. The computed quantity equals 0.02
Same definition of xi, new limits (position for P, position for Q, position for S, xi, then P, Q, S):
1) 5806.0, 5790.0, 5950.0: 11.3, 10.55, 10.6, 9.813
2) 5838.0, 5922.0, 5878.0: 11.1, 10.96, 11.1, 10.94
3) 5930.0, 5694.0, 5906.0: 13.9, 10.6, 11.26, 7.943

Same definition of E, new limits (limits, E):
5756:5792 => 27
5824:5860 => 23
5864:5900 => 25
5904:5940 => 28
